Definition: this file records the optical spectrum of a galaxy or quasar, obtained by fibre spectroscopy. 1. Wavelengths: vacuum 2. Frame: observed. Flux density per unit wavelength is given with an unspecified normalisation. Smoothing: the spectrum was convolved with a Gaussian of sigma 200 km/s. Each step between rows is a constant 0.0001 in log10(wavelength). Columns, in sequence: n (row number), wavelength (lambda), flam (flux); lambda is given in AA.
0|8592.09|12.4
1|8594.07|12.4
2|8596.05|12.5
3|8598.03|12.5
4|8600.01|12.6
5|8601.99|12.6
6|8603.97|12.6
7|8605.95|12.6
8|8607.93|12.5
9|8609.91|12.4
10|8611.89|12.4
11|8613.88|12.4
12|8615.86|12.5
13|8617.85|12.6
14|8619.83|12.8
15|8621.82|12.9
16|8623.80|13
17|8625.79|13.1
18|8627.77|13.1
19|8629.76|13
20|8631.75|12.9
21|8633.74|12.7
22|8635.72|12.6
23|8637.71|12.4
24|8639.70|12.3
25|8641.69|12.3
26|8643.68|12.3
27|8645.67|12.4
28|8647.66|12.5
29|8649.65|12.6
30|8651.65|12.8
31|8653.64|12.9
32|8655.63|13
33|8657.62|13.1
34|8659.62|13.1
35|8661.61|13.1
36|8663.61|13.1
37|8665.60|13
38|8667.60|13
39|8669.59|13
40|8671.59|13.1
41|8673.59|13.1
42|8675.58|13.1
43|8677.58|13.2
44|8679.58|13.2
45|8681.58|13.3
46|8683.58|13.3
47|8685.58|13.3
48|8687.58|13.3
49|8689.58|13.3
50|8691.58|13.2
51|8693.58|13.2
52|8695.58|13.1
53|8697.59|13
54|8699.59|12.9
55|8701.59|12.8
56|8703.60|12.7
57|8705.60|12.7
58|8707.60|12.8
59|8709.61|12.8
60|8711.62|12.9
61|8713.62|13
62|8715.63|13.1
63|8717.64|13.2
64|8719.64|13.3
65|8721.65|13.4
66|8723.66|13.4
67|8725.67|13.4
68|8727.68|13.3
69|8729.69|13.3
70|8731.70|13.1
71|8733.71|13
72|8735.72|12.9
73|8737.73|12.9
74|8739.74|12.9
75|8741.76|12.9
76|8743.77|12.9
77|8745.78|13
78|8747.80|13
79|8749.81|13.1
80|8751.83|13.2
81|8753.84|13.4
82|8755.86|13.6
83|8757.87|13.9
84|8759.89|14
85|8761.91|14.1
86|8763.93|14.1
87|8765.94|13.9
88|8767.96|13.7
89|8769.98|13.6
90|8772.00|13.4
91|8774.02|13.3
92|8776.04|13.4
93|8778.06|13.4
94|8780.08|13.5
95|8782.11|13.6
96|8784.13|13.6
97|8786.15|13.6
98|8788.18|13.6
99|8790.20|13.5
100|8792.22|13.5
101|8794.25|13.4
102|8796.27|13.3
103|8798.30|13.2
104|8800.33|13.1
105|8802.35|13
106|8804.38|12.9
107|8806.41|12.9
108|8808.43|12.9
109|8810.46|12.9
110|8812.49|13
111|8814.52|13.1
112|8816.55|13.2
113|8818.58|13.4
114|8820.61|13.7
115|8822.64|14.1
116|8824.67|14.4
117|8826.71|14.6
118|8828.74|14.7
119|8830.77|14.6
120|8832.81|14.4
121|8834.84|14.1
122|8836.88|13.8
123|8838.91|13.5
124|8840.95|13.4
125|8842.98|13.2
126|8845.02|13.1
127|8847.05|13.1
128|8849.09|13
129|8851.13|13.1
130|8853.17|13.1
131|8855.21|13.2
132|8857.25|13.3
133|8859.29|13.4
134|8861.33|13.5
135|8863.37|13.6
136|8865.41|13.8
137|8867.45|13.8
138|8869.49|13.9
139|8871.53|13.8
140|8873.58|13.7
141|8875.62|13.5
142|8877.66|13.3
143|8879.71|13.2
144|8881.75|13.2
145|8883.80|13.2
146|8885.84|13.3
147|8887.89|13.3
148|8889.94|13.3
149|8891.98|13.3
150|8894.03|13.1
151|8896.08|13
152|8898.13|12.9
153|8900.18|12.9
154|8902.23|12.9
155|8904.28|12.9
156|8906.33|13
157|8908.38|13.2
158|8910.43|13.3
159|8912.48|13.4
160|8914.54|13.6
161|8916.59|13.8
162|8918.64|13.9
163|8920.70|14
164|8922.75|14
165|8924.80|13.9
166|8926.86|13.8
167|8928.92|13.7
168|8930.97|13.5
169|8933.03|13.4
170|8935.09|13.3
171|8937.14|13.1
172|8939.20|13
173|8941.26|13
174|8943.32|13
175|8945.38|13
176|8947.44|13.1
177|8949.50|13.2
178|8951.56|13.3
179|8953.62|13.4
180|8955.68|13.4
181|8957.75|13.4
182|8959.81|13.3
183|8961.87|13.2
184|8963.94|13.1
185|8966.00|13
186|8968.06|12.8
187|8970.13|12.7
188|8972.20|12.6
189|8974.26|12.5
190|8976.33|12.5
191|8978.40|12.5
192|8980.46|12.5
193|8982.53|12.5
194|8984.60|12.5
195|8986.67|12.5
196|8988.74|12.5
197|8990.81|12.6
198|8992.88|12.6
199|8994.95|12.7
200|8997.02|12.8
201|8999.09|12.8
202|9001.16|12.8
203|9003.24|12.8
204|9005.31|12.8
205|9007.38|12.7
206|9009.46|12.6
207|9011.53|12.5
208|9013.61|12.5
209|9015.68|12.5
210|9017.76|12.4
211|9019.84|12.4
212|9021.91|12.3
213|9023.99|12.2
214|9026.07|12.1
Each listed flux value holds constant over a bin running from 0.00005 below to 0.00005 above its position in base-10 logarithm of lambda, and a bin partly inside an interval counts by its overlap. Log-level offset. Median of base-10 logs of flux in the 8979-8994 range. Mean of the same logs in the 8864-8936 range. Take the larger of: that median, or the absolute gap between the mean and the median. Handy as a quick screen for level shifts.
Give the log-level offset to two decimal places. 1.10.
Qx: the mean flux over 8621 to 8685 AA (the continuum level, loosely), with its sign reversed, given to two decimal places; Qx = -12.89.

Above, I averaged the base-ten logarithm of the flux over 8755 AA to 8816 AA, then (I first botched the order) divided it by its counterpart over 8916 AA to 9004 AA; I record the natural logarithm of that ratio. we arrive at 0.011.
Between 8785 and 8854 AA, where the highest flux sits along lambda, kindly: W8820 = 8828.74 AA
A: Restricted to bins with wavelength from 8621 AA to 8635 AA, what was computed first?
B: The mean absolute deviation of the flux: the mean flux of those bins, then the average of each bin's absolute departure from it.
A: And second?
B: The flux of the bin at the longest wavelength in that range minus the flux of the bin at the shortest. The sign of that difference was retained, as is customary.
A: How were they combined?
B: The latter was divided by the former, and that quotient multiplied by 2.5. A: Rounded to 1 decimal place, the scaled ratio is -4.7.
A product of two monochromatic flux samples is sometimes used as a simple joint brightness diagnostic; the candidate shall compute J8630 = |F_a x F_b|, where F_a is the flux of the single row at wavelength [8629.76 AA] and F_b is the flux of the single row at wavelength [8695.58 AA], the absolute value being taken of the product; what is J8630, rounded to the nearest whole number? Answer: 170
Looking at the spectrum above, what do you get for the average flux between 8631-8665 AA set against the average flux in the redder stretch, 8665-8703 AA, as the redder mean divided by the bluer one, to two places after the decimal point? 1.03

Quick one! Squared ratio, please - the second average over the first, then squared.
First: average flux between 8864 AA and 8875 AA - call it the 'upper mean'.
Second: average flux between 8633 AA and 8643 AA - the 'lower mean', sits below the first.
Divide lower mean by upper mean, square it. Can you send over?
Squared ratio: 0.82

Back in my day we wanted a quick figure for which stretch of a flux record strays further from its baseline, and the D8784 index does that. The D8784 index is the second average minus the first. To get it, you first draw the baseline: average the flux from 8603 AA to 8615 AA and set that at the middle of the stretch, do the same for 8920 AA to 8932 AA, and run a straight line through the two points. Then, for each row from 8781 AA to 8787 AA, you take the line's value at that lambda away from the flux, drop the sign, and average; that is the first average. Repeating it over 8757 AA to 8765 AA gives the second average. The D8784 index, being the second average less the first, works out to 0.5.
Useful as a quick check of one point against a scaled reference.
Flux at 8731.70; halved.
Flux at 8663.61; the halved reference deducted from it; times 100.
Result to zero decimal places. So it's 655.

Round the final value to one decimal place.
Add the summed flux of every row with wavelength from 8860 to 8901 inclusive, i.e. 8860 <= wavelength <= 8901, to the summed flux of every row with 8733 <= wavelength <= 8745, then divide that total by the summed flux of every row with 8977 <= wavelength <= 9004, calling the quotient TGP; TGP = 2.1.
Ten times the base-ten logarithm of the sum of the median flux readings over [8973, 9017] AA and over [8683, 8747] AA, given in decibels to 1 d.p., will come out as 14.1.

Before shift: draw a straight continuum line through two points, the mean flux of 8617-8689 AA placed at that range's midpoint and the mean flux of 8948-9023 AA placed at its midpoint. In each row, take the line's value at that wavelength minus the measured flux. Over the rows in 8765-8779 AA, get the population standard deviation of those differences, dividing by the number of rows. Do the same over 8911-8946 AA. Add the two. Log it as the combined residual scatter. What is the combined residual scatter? 0.558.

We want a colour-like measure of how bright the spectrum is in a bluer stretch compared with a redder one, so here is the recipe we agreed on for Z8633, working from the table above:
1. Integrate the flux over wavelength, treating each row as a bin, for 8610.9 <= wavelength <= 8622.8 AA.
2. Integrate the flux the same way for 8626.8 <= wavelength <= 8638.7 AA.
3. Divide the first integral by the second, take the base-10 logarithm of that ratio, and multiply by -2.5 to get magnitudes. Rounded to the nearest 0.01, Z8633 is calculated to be 0.02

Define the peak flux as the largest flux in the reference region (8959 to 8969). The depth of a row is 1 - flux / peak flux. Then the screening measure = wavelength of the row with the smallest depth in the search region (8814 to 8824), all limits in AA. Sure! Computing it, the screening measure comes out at 8822.64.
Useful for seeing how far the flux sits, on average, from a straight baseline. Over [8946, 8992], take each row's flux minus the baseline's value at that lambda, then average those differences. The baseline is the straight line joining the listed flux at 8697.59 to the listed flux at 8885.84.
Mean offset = -0.6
